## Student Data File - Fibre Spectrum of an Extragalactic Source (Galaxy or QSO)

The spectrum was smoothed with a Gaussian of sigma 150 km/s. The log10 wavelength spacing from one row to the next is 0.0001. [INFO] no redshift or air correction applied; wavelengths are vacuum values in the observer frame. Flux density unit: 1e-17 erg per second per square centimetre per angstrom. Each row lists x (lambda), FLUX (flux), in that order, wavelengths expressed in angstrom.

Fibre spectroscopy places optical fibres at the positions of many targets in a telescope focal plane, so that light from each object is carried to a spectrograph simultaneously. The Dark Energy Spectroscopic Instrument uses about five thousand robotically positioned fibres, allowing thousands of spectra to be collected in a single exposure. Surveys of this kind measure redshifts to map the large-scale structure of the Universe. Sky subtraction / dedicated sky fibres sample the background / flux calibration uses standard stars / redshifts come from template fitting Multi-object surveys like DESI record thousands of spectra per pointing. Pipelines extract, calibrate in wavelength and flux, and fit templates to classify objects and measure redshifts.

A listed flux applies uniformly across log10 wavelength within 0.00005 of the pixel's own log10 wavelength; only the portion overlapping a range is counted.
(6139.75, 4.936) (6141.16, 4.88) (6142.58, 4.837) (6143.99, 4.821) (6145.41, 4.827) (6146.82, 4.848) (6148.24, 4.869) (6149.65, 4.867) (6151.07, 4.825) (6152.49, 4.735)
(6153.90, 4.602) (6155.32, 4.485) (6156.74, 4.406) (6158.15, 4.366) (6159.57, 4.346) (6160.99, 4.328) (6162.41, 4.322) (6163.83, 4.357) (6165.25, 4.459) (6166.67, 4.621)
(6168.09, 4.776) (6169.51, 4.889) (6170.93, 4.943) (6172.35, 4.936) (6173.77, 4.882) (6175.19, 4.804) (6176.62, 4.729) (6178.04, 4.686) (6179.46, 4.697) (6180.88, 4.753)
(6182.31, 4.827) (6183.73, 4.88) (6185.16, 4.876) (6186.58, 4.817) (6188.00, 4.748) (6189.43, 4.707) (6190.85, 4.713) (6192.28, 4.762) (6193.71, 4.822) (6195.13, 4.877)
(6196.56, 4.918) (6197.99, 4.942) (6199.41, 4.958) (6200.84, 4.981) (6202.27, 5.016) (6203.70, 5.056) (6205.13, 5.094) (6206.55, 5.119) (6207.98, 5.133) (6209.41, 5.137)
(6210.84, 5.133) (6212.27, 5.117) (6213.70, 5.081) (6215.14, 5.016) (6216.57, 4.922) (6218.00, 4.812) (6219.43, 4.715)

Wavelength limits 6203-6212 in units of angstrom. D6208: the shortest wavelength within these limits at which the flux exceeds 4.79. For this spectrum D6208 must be 6203.70 angstrom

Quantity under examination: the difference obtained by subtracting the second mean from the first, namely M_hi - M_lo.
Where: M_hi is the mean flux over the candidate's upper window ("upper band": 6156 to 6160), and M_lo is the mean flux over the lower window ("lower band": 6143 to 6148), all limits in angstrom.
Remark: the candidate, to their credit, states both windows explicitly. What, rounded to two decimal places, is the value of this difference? -0.46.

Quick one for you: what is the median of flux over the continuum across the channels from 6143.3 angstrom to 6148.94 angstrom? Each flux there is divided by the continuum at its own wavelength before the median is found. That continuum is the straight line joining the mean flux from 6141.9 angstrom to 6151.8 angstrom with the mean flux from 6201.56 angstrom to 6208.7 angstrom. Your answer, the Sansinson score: 1.00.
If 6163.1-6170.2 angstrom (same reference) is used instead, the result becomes 0.94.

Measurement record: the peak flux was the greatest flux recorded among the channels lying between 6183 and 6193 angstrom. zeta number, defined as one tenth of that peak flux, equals 0.488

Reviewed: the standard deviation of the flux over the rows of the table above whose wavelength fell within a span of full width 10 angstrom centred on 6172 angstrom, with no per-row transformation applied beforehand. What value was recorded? 0.08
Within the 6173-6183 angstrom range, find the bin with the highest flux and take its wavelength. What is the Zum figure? 6173.77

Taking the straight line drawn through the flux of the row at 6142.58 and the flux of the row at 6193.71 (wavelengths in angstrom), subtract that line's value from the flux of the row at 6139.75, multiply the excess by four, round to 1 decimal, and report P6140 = 0.4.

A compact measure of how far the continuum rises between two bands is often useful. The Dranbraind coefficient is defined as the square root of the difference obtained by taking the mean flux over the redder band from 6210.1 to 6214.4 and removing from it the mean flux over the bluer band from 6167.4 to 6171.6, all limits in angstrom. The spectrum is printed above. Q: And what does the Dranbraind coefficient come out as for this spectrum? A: 0.5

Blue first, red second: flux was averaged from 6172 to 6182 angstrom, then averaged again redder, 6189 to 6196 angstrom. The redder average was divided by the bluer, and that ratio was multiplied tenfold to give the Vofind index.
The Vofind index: 10.0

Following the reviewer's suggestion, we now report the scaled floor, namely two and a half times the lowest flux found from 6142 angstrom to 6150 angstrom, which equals 12.1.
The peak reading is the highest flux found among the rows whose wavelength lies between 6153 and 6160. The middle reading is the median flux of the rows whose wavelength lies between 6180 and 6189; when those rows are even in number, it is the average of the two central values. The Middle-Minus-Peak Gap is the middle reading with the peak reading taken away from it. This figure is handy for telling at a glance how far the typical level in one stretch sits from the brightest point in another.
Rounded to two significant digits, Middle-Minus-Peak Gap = 0.22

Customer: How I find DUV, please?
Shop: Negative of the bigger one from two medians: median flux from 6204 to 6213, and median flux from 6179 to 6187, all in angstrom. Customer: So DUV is -5.13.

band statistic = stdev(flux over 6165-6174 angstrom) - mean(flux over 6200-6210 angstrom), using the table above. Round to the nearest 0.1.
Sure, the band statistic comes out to -4.9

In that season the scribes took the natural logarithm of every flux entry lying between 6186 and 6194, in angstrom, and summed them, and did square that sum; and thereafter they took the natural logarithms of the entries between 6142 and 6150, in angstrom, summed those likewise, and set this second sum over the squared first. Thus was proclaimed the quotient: 0.1080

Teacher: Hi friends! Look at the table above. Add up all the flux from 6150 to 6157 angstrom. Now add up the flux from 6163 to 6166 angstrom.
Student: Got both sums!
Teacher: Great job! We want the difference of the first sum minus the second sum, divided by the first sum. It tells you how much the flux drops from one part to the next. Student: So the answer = 0.62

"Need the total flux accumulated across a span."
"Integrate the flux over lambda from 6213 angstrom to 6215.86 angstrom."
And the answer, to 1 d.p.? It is 14.4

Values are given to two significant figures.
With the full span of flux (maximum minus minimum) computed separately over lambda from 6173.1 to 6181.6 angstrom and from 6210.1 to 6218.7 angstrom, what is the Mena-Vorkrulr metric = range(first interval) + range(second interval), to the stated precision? 0.52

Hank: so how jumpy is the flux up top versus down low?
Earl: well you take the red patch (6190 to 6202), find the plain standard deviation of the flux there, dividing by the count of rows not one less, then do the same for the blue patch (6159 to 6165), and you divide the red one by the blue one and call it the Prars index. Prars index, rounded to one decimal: 6.5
